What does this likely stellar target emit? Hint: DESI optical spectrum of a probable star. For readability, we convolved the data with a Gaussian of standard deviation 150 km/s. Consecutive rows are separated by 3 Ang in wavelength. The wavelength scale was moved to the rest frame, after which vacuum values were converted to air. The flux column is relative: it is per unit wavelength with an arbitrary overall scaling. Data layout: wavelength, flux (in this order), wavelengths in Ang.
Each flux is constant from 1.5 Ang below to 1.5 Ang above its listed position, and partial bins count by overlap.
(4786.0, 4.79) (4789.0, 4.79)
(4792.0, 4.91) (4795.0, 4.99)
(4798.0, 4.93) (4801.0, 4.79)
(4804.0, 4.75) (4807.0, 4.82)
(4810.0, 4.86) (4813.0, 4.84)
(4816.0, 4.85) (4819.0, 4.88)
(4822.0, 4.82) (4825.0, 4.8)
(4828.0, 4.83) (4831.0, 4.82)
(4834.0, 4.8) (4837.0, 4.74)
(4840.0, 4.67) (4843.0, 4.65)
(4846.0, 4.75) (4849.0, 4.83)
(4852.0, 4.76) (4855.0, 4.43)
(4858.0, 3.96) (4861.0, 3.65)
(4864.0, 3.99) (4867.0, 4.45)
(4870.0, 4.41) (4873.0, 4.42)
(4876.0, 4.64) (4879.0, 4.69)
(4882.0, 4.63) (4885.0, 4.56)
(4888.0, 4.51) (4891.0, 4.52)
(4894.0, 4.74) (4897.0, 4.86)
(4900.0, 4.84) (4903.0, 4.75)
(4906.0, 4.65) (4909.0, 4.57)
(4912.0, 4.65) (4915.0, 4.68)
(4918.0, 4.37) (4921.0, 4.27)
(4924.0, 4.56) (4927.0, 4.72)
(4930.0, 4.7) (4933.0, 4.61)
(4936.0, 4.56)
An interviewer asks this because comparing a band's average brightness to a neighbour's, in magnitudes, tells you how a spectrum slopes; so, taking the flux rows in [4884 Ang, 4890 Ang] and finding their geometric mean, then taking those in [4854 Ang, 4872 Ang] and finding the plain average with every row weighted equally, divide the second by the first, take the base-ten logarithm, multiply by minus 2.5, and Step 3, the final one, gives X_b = 0.10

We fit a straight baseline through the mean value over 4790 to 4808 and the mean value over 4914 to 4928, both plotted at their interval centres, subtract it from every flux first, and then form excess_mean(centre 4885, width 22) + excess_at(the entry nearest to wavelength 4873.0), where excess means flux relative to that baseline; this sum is -0.2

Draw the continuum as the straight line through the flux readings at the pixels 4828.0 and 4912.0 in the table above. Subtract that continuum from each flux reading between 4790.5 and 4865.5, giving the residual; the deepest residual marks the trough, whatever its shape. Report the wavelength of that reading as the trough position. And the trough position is 4861.0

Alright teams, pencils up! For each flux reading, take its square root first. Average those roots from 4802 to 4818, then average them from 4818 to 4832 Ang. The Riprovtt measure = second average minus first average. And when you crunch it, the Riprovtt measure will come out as 0.001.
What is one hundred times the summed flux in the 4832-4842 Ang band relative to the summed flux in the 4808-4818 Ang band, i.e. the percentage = 98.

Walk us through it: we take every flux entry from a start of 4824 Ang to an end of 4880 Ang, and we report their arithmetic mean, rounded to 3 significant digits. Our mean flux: 4.54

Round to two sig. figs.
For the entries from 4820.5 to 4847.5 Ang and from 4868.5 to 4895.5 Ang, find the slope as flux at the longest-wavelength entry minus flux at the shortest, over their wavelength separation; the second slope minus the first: 0.017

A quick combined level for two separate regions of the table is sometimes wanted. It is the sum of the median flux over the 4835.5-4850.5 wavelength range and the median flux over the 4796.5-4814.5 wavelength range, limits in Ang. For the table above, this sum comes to 9.57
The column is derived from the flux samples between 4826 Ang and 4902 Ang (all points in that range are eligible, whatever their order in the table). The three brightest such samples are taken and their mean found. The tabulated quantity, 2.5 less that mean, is -2.34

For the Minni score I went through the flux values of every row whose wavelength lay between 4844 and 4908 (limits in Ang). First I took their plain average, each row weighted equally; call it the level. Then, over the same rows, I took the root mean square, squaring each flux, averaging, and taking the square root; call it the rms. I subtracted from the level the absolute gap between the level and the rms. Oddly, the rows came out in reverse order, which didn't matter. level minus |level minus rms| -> 4.52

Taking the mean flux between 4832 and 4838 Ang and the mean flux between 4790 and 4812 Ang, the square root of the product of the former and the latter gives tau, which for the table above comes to 4.82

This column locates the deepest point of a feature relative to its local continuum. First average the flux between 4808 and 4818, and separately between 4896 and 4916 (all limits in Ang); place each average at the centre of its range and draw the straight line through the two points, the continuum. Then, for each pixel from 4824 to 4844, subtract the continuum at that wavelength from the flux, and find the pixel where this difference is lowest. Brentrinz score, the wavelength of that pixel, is 4843.0 Ang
